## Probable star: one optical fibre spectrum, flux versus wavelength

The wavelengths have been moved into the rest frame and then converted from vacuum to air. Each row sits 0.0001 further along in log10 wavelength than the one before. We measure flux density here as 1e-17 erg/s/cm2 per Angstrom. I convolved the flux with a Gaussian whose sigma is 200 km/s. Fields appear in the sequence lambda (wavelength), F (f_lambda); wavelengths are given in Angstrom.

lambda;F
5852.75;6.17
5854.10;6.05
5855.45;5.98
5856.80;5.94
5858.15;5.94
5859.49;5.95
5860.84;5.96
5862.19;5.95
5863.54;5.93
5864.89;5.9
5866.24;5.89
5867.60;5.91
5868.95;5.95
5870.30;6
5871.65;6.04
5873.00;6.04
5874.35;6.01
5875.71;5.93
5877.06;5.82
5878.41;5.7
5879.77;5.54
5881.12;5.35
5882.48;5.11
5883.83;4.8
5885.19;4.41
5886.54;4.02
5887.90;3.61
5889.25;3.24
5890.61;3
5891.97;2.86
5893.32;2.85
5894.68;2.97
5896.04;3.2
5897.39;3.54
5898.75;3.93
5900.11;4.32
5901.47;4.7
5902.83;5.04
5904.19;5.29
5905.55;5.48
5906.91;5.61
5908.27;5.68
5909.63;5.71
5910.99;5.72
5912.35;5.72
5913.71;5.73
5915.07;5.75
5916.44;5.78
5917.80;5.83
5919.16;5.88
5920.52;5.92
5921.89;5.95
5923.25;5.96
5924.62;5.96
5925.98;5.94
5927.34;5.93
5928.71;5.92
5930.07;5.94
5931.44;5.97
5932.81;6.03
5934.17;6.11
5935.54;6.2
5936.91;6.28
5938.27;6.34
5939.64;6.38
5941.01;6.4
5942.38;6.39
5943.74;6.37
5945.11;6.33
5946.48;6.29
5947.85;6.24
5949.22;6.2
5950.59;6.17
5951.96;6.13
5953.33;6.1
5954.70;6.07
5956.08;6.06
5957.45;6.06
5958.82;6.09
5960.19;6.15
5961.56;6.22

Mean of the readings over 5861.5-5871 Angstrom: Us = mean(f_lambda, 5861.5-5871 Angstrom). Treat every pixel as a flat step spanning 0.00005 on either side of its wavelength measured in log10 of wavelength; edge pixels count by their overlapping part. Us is 5.9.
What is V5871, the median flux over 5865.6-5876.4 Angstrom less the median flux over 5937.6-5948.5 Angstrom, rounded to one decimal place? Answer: -0.4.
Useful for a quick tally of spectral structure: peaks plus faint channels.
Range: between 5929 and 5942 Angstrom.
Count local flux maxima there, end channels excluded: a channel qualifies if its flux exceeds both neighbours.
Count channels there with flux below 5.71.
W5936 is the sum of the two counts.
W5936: 0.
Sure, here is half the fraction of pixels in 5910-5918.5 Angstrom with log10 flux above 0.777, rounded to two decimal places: 0.00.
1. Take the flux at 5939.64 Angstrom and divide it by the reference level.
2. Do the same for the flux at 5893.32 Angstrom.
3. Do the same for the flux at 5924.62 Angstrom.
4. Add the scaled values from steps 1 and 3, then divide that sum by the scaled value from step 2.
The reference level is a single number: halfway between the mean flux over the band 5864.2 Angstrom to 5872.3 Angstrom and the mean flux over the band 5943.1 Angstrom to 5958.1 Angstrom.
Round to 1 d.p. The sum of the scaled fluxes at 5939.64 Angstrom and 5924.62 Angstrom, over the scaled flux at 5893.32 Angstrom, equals 4.3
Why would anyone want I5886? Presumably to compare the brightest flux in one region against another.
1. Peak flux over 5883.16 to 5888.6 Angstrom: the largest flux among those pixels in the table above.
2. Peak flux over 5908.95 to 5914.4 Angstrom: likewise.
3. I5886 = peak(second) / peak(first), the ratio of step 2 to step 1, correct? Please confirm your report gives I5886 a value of 1.19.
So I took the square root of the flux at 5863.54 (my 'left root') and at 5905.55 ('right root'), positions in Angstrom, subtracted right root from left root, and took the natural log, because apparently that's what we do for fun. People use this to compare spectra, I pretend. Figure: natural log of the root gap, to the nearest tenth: -2.4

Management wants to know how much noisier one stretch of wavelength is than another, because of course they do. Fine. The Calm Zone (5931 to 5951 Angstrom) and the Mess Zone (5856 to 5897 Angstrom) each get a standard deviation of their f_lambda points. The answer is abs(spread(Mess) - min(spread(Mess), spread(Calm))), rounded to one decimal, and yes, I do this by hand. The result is 1.1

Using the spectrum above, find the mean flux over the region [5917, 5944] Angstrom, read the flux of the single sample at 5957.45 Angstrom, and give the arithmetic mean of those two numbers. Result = 6.07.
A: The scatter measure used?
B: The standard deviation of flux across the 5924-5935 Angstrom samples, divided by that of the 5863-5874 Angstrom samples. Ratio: 1.0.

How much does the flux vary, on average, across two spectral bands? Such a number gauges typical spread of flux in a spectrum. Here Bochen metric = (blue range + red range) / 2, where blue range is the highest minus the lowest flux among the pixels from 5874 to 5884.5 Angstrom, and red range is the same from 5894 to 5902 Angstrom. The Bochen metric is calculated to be 1.47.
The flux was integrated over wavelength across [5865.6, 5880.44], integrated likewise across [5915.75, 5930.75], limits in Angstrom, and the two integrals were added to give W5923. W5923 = 176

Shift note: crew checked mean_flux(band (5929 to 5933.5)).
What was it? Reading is 5.98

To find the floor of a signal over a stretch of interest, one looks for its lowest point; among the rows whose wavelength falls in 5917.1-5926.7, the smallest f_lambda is 5.83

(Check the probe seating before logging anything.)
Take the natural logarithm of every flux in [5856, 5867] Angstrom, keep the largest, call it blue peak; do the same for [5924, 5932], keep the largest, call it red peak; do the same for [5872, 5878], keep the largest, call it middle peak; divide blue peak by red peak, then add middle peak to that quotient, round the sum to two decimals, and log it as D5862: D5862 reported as 2.80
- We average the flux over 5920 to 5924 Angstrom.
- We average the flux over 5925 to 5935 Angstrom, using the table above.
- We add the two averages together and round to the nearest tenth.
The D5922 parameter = 11.9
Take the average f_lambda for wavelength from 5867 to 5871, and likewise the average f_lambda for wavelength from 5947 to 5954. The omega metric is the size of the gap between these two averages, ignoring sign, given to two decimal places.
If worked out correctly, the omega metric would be 0.21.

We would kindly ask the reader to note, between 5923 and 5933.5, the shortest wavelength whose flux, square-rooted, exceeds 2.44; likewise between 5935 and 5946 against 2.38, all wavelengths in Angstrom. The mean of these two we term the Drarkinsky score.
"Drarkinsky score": 5929.4 Angstrom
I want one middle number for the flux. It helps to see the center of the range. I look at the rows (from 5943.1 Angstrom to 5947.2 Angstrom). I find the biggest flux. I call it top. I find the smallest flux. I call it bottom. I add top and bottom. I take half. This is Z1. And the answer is 6.33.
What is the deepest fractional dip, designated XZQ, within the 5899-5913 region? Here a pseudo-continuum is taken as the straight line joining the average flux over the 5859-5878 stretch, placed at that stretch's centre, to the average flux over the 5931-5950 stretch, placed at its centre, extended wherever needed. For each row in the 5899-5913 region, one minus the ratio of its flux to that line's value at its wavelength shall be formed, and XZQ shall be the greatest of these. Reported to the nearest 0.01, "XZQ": 0.29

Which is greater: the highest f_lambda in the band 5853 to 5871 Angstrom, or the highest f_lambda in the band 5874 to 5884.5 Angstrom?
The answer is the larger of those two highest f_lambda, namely 6.05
